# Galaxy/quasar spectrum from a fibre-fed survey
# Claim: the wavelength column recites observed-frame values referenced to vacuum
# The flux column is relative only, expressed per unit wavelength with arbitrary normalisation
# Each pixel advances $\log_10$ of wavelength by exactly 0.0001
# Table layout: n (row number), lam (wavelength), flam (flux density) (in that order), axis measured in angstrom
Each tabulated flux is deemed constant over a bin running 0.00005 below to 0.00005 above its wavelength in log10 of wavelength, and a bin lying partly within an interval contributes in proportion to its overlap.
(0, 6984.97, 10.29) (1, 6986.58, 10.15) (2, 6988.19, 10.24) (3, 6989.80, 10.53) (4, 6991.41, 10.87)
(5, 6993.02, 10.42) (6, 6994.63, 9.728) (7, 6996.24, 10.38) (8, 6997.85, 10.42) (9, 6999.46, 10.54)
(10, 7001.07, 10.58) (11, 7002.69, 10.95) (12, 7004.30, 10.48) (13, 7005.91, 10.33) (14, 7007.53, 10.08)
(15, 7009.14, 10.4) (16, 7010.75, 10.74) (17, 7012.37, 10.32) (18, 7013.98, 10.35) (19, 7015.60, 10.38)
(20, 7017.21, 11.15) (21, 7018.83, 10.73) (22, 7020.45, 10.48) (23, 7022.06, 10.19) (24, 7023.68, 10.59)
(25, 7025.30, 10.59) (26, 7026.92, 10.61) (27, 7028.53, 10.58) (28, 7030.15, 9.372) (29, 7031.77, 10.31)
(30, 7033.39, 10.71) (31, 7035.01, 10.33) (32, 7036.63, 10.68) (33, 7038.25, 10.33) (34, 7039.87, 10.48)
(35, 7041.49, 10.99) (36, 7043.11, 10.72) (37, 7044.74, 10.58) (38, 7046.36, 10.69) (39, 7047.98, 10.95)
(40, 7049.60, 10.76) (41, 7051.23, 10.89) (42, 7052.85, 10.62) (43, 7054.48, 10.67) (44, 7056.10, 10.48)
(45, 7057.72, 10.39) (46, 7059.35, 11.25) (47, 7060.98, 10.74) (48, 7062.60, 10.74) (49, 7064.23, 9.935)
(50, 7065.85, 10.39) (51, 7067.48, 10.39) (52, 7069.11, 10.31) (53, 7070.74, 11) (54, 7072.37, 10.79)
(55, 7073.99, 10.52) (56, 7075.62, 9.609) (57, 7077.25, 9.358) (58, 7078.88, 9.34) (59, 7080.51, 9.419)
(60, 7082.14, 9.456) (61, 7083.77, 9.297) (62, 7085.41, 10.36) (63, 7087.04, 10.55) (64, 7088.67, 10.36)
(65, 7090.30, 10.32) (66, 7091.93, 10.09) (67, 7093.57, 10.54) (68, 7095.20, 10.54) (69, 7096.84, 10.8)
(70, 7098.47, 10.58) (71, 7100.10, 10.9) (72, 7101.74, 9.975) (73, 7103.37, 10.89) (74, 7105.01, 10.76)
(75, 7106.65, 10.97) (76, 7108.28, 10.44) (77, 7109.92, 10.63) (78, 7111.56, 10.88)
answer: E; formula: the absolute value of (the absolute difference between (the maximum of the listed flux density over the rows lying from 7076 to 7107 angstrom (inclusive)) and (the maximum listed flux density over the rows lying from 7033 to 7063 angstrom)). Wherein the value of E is 0.28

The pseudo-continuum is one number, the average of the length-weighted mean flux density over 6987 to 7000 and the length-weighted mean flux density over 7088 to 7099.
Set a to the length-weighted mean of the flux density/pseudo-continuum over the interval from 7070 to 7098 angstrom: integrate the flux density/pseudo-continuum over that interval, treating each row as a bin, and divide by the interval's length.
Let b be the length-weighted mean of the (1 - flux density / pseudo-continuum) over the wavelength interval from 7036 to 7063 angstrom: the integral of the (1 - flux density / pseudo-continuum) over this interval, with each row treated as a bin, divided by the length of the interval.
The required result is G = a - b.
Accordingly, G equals 1.00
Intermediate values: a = 0.97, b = -0.027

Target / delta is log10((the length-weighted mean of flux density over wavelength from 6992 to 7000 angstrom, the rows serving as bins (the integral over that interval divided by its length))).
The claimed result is 1.01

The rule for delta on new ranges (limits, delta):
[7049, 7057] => 1.03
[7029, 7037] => 1.01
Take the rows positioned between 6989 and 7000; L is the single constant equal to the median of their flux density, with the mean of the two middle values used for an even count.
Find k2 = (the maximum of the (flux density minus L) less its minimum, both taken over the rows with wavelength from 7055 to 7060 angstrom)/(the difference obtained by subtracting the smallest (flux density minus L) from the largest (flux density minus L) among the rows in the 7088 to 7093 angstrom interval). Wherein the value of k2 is 3.2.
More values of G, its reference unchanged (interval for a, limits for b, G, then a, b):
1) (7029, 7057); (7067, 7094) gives 0.98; 1.01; 0.032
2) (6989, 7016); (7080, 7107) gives 0.99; 1.00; 0.008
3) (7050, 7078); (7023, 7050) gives 1.02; 1.01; -0.012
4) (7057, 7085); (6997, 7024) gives 0.98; 0.98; -0.009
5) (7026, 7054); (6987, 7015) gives 1.01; 1.01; -0.001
